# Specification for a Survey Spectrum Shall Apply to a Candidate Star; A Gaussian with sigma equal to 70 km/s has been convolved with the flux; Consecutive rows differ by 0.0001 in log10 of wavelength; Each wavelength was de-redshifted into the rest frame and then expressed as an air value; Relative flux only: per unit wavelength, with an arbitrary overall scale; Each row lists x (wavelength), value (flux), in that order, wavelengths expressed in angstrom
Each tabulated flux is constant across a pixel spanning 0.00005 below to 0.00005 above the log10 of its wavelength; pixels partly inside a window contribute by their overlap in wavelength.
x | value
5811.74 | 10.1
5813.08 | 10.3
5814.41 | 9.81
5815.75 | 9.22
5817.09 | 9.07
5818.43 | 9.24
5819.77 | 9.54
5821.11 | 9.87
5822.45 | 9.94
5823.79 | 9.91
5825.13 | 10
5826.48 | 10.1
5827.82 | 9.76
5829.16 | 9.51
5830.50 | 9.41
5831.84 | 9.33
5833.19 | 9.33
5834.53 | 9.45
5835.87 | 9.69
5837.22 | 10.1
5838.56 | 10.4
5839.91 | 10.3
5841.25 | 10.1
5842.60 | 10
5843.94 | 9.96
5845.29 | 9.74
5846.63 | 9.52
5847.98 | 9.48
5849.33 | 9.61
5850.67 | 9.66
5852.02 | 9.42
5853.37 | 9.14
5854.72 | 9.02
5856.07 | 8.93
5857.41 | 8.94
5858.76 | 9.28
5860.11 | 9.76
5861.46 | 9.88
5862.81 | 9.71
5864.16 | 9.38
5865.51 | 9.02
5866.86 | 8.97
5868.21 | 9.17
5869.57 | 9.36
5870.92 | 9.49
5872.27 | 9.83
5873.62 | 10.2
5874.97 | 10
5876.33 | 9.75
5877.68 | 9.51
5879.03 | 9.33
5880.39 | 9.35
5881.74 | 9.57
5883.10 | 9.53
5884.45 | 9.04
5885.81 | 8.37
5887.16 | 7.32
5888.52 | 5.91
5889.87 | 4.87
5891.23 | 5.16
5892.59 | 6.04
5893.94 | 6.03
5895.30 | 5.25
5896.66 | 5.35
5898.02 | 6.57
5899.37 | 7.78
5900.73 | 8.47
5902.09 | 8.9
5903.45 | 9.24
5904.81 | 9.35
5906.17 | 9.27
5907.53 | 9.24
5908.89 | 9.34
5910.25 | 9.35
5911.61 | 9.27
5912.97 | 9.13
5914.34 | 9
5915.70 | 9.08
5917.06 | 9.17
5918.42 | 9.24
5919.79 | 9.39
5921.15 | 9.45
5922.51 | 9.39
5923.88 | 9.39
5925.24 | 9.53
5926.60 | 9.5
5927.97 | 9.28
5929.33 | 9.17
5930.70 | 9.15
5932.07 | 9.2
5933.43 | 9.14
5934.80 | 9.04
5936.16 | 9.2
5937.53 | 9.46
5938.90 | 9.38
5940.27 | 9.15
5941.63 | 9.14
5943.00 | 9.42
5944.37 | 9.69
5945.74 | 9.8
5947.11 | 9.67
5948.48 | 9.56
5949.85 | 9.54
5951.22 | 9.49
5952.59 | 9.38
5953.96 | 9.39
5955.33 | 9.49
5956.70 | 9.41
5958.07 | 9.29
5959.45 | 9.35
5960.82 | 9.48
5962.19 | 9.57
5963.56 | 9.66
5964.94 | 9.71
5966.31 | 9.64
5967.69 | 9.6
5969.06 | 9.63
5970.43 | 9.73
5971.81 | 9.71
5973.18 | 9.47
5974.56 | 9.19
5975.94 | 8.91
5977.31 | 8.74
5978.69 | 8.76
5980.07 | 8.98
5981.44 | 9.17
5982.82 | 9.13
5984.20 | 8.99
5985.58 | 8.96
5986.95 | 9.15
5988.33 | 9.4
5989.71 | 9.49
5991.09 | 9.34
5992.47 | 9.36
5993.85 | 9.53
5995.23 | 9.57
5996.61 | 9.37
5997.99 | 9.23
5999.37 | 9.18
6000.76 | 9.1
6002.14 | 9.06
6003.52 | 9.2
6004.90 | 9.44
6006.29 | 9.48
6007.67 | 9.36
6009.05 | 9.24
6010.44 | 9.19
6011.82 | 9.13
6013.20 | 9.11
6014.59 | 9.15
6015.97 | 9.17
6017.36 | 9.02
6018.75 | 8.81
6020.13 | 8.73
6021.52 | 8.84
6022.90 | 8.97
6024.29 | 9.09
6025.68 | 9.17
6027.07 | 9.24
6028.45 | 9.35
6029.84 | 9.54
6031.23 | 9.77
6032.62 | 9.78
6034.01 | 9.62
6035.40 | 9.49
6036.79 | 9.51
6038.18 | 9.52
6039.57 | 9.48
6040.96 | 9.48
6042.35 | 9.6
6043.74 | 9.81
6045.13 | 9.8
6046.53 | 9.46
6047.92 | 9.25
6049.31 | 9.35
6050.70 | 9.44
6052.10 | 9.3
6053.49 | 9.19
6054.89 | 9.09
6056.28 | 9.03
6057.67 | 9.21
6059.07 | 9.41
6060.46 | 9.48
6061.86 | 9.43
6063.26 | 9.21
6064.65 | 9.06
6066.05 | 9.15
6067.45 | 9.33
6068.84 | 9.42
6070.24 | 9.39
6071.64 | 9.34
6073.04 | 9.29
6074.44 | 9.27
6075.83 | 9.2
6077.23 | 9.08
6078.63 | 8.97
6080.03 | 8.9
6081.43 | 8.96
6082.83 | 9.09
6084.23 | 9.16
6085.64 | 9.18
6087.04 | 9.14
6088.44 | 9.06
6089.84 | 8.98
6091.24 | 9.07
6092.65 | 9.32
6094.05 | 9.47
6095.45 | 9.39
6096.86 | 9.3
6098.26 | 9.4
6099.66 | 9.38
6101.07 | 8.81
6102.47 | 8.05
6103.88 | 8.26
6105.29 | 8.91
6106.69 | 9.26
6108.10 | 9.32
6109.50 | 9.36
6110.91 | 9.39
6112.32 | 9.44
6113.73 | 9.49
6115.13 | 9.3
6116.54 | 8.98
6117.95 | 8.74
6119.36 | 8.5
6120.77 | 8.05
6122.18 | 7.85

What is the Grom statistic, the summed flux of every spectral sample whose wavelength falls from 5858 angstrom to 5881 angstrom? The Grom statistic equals 162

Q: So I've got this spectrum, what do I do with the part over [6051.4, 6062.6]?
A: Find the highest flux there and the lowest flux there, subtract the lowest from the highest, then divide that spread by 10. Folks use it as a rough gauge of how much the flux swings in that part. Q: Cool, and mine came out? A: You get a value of 0.045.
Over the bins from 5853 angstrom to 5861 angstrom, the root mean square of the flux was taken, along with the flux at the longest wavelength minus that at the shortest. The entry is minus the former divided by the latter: -15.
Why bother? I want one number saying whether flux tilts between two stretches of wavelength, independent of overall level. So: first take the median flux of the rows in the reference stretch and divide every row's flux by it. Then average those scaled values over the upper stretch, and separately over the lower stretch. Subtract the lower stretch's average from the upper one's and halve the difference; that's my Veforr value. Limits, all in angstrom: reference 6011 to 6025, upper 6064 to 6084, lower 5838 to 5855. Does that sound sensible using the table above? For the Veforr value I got -0.030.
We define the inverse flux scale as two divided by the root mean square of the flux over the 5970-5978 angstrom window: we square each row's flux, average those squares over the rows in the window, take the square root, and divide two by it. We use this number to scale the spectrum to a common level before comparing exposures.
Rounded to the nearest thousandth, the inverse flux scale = 0.215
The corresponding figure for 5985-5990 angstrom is 0.216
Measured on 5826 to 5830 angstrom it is 0.204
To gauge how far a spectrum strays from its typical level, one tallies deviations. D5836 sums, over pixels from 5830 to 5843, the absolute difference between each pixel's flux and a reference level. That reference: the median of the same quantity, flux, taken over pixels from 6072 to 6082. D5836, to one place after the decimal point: 7.3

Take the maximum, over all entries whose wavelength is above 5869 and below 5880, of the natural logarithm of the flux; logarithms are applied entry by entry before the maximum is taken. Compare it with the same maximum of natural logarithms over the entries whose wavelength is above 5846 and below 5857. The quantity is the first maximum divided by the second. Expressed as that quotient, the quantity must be 1.02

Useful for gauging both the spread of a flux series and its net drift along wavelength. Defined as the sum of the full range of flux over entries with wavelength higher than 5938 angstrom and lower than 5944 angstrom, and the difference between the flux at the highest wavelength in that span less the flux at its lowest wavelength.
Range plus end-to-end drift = 0.3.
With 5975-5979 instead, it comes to 0.0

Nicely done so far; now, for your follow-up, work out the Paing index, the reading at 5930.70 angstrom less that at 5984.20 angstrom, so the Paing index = 0.16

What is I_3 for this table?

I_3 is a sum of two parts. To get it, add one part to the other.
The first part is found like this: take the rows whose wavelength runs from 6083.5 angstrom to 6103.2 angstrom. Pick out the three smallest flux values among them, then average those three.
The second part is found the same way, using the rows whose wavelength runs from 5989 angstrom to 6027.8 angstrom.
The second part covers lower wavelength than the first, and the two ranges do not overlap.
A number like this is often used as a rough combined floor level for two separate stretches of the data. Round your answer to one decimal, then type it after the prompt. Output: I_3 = 17.4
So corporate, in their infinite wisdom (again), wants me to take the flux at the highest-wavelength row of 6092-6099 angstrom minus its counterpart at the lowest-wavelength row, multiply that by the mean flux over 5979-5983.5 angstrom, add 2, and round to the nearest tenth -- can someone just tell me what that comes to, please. 2.7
